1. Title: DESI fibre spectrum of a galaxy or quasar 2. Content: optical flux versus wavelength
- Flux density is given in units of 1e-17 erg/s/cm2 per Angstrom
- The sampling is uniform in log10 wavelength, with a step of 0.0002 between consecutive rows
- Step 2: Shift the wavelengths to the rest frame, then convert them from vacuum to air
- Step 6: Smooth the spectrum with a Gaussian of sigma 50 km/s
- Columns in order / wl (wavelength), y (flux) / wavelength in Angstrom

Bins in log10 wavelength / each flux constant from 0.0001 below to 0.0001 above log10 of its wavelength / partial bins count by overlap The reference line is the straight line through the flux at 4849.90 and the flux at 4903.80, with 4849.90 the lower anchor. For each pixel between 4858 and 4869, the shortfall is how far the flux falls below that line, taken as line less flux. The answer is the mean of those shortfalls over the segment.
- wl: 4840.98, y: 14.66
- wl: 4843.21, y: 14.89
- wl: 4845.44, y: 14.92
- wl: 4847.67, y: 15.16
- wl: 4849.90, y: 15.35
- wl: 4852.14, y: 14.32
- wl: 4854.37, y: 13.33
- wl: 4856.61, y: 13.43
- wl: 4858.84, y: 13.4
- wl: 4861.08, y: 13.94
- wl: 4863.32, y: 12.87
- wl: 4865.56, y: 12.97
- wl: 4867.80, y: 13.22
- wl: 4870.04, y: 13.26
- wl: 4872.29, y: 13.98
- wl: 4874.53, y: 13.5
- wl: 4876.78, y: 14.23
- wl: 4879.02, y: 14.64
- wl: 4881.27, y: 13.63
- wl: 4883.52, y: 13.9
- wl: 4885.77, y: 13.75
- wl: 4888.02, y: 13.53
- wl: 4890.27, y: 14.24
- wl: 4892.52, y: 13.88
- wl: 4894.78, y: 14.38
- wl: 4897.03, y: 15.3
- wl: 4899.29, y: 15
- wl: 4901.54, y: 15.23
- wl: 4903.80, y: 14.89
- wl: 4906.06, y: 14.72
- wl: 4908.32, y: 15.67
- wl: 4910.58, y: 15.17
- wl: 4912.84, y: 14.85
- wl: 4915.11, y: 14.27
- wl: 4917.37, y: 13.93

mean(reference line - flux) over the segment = 2.0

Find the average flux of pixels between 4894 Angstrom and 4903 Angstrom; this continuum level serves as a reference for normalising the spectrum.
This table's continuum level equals 15.0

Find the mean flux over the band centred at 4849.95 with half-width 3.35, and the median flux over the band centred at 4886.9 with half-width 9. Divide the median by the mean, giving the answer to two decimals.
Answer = 0.93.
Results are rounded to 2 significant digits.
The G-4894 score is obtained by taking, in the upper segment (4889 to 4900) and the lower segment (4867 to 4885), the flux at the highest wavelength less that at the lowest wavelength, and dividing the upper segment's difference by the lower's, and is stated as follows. 1.1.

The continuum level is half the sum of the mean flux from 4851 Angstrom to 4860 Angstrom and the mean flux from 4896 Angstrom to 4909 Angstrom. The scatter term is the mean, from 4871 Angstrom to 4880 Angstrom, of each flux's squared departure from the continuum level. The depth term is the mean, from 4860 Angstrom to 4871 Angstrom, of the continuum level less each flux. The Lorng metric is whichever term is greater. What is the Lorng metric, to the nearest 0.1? 1.1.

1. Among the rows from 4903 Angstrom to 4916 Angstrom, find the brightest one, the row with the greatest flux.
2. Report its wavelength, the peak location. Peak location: 4908.32 Angstrom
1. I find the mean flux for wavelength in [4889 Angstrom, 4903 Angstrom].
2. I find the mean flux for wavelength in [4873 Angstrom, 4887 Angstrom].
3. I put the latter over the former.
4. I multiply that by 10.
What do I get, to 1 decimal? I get 9.5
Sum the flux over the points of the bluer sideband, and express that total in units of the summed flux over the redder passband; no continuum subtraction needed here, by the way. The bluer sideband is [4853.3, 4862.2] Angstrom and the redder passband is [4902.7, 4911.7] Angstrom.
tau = 0.89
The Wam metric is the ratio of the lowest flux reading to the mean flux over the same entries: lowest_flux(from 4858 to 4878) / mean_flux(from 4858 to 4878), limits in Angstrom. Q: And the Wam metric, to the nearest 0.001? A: 0.954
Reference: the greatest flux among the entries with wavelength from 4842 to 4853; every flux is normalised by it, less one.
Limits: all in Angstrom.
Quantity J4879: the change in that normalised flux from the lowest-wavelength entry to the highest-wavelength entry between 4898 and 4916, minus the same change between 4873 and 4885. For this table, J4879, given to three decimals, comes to -0.074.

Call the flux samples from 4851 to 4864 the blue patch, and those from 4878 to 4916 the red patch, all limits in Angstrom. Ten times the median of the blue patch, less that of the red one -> 120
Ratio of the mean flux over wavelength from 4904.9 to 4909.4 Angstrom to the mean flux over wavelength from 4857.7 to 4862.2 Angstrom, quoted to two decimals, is 1.11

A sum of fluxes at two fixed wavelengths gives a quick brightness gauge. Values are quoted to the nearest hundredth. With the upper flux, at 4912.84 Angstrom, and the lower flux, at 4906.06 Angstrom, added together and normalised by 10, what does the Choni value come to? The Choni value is 2.96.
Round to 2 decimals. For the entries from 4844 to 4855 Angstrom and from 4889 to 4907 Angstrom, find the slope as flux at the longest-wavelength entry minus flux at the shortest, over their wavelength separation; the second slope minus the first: 0.21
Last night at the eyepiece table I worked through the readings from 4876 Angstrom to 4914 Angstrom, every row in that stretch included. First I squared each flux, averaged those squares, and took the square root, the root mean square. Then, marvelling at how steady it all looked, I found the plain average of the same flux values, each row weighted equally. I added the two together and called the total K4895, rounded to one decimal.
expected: 29.1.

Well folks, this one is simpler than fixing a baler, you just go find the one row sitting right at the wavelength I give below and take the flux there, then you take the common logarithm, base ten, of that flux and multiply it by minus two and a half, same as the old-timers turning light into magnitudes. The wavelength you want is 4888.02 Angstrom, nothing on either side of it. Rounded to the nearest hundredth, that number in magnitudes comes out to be -2.83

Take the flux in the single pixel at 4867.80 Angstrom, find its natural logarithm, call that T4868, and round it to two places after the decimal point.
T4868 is 2.58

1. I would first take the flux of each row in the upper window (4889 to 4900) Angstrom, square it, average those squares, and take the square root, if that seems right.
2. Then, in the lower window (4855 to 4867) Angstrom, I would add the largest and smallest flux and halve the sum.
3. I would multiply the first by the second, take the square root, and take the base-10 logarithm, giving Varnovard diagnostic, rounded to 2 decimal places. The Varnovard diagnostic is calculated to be 1.15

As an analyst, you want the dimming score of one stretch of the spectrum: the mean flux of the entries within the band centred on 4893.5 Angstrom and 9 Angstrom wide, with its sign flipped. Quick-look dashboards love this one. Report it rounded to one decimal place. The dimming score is -14.4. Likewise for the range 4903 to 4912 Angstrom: -15.1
